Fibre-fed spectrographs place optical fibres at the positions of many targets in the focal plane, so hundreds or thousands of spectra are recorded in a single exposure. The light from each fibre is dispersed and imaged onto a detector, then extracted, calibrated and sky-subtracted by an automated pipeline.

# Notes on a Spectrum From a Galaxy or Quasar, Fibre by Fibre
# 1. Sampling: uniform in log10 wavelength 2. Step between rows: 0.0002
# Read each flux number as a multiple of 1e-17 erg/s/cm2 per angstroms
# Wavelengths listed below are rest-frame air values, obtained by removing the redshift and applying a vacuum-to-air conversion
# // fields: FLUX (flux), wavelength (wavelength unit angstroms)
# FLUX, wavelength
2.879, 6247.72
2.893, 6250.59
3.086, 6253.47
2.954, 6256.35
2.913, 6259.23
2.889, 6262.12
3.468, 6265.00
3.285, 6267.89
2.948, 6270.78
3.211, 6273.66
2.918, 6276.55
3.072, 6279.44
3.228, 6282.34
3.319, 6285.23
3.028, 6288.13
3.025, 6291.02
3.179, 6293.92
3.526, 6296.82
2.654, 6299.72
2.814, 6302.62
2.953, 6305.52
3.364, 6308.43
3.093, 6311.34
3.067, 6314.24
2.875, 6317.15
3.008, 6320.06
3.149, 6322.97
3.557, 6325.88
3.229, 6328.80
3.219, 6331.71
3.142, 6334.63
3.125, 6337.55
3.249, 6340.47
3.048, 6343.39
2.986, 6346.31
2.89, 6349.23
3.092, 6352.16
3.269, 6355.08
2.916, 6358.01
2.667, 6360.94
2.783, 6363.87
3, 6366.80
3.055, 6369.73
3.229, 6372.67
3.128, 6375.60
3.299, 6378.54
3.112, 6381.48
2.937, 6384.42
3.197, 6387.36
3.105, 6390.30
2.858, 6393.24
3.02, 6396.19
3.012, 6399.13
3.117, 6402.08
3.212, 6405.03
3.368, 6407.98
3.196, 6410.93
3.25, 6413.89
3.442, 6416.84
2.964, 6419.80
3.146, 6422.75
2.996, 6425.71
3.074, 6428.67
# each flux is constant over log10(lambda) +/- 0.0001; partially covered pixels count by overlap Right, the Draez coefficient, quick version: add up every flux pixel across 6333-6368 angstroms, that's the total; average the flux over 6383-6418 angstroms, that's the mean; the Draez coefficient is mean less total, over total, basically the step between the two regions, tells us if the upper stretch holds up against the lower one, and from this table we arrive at -0.913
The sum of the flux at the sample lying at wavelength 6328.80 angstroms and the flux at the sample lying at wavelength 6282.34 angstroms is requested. 6.5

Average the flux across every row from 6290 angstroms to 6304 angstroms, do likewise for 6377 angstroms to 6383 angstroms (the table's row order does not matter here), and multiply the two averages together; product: 9.7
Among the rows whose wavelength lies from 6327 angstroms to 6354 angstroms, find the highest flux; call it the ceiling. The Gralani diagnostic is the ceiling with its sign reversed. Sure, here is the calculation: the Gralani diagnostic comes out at -3.25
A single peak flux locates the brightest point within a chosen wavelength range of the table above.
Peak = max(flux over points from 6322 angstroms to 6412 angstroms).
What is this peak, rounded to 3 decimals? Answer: 3.557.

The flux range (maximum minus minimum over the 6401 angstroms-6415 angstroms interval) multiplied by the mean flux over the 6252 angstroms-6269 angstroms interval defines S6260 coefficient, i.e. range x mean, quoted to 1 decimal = 0.8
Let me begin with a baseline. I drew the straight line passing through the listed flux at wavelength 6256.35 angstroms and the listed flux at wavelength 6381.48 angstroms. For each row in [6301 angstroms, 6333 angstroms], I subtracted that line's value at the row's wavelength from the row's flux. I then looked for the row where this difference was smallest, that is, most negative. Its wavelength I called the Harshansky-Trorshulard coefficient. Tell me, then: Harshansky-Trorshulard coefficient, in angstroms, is 6302.62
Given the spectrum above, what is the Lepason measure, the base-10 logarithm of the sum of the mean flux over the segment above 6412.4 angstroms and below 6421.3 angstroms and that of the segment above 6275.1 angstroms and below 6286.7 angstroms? 0.803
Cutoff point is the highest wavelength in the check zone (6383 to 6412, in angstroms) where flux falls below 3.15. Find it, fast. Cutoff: 6402.08 angstroms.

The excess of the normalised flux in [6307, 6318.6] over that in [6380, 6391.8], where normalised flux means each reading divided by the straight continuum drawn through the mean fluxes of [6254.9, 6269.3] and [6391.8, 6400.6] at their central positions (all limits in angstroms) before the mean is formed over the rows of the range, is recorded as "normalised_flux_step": -0.02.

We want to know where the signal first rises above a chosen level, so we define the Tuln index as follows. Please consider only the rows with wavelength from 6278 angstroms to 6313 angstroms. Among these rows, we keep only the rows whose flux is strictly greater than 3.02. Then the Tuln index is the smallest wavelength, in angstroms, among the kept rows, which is 6279.44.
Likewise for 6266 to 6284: 6267.89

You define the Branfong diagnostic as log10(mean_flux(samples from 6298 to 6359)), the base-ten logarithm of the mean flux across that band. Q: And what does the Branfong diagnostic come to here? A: 0.489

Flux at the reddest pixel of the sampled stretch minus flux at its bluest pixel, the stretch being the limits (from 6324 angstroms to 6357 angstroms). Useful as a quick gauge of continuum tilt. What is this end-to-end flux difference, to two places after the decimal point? -0.29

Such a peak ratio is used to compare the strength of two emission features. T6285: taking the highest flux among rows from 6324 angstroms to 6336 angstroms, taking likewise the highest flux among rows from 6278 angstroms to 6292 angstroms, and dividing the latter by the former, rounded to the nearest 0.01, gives 0.93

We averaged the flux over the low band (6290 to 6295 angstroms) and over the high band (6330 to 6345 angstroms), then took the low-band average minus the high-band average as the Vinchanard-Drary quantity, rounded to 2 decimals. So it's -0.05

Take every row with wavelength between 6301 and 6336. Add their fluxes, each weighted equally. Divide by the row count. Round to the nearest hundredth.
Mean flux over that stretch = 3.12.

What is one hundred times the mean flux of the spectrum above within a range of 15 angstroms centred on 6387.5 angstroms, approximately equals 304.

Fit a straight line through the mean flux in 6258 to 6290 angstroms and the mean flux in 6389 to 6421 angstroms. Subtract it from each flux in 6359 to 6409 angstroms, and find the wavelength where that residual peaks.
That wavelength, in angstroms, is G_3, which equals 6407.98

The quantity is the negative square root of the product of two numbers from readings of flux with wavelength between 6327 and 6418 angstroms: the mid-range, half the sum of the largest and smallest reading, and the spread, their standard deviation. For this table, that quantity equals -0.72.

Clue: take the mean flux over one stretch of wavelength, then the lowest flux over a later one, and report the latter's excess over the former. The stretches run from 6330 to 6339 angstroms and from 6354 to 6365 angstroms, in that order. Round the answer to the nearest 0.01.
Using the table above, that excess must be -0.50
